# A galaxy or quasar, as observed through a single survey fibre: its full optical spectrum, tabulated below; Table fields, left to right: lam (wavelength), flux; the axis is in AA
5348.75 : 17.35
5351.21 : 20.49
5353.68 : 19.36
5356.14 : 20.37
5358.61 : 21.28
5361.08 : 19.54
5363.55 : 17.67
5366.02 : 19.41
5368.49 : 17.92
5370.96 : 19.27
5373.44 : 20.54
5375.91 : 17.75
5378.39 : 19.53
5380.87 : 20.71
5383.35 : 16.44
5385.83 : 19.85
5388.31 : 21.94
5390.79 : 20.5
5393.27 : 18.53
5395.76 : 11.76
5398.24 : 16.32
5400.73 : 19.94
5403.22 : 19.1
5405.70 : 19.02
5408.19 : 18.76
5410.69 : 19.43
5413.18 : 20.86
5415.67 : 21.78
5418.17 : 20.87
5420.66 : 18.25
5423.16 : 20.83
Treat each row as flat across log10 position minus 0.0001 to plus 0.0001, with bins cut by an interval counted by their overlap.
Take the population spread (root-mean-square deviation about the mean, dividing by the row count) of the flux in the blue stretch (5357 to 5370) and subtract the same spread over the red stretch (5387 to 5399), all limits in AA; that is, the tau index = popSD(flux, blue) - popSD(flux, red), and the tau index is -2.3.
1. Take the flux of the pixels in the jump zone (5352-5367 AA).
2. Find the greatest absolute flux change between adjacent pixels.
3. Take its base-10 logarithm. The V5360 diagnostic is 0.3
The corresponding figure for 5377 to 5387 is 0.6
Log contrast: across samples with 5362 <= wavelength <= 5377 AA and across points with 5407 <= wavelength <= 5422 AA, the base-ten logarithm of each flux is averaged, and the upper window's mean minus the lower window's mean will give 0.03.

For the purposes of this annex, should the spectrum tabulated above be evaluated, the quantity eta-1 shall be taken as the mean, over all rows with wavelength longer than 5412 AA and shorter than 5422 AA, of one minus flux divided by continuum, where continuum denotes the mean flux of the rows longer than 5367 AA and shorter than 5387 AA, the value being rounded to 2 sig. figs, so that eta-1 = -0.076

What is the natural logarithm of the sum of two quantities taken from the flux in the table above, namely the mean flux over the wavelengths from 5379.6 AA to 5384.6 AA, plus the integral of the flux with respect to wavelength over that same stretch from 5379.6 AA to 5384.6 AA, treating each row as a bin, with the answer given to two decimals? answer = 4.71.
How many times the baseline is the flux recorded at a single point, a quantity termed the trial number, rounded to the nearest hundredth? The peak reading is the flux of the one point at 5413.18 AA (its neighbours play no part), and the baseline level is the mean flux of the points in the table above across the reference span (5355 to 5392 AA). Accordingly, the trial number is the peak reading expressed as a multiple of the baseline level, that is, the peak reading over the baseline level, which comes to 1.07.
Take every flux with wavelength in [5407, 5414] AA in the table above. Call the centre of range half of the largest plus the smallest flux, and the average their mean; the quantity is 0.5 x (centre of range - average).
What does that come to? 0.1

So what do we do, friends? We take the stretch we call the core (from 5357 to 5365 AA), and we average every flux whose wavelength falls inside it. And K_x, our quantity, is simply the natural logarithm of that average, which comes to 2.97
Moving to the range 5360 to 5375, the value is 2.95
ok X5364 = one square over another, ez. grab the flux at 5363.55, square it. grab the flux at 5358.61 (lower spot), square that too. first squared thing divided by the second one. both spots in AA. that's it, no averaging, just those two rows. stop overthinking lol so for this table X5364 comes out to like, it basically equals 0.69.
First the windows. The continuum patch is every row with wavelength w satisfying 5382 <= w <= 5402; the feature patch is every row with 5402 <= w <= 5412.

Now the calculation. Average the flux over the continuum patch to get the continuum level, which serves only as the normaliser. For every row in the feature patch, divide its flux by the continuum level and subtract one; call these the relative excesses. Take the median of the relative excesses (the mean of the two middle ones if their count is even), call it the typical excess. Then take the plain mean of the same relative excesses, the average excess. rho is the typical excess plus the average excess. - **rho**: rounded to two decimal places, 0.10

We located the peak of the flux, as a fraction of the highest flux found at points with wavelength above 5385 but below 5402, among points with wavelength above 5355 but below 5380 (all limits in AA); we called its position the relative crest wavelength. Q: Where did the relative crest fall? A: 5358.61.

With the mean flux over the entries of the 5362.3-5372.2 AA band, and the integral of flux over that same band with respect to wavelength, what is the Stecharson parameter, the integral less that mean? 165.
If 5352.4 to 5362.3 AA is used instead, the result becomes 179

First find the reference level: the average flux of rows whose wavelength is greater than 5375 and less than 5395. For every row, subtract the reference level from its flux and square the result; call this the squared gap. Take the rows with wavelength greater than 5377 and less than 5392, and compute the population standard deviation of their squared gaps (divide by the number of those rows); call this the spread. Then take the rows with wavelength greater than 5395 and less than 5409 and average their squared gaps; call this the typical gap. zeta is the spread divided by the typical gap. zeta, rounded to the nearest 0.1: 0.3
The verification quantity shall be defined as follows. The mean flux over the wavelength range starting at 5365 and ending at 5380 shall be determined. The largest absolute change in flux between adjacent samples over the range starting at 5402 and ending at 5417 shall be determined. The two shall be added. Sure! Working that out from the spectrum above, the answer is 20.5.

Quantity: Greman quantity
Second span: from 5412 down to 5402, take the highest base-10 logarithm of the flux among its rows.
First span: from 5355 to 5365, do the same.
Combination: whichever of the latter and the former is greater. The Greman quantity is 1.33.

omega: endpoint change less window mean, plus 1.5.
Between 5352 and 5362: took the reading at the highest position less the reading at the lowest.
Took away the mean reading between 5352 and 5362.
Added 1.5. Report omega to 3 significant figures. -18.5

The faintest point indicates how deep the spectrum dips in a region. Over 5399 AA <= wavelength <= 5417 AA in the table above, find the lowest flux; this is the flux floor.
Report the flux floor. 18.76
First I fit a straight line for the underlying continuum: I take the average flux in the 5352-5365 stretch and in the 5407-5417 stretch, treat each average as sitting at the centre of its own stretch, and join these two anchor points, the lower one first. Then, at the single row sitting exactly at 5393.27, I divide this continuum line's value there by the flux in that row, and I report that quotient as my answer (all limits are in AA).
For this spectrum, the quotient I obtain 1.08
